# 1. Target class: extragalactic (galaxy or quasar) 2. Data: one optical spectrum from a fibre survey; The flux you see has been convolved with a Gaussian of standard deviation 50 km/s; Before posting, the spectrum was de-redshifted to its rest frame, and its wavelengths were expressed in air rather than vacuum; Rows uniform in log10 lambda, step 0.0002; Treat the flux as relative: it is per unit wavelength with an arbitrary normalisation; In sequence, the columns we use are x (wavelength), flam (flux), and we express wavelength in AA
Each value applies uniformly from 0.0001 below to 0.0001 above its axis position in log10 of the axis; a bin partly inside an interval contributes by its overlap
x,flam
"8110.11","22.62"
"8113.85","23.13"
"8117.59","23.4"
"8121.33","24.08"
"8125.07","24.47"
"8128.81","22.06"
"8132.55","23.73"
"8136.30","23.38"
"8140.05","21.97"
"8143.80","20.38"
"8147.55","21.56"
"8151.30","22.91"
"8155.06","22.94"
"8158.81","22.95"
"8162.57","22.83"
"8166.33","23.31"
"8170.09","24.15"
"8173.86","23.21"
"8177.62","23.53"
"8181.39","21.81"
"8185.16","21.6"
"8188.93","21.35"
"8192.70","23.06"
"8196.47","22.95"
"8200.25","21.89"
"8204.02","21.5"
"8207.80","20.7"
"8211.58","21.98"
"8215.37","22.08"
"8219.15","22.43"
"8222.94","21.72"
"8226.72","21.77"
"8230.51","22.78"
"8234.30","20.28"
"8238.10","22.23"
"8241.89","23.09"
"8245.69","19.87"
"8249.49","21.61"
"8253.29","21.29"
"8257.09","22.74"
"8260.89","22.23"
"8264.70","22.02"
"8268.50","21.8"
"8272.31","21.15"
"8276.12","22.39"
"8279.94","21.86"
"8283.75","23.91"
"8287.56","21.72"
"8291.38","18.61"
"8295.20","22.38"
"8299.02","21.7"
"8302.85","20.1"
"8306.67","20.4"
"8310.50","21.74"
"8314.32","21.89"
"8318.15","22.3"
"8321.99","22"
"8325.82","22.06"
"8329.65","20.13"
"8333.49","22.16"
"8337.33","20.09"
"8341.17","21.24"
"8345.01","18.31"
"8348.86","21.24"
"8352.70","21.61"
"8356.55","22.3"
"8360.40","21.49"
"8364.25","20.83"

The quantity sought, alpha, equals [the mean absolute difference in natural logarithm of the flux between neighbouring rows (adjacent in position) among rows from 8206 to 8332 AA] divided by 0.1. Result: 0.54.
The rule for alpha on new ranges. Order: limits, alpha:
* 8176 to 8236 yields 0.37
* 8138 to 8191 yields 0.31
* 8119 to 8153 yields 0.58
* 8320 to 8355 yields 0.82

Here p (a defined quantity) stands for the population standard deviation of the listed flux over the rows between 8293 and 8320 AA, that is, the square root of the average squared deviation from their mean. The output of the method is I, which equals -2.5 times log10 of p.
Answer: 0.20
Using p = 0.83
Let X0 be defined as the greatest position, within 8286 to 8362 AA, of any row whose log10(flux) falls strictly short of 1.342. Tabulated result 8360.40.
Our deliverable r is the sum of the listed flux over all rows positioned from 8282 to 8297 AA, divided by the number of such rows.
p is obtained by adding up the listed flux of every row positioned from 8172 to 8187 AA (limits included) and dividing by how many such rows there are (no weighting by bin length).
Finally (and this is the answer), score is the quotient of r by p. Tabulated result 0.96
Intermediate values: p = 22.5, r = 21.7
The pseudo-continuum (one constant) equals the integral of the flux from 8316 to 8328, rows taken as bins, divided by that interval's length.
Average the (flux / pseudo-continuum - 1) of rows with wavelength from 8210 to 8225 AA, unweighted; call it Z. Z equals -0.001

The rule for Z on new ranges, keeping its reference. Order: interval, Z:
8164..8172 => 0.075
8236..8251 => -0.017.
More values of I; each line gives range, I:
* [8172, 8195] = 0.16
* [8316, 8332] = 0.15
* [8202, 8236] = 0.32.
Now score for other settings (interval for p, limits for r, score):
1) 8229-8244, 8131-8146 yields 1.01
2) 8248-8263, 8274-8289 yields 1.02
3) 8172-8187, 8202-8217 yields 0.96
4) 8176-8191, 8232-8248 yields 0.97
